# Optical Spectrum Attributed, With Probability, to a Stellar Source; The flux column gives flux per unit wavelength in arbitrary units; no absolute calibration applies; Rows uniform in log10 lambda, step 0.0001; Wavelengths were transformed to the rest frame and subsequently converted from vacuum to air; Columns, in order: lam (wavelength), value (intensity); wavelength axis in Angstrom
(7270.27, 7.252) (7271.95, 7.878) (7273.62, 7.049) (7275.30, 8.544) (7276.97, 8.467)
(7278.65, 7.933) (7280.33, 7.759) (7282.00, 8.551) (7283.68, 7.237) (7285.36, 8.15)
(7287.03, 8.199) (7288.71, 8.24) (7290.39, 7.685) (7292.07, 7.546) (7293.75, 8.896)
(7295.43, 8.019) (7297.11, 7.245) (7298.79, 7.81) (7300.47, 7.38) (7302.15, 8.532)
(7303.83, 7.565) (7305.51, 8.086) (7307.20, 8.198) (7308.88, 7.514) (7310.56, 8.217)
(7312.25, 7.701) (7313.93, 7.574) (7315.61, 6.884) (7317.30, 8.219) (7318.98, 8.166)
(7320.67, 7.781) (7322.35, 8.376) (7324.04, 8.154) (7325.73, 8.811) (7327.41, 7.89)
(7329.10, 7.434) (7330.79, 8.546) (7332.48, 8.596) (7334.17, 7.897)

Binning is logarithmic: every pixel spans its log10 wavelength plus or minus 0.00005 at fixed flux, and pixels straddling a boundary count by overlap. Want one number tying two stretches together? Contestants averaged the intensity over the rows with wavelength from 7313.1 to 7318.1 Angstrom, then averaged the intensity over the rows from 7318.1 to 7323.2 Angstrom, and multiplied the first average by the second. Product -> 61.3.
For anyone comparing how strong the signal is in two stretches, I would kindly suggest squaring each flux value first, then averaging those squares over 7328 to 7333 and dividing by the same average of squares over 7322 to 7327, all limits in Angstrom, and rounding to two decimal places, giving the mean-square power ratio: 0.94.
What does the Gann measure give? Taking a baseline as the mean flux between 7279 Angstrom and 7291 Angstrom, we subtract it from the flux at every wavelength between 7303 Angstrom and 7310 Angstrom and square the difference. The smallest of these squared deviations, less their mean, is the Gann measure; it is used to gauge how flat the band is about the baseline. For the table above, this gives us -0.10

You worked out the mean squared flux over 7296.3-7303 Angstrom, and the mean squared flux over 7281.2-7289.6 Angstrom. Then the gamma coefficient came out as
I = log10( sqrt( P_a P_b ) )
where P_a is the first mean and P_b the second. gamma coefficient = 1.80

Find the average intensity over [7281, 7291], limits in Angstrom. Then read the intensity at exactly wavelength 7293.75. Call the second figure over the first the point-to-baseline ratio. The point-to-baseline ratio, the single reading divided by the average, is 1.11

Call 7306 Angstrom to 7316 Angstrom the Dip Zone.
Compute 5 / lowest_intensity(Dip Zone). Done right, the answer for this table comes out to 0.73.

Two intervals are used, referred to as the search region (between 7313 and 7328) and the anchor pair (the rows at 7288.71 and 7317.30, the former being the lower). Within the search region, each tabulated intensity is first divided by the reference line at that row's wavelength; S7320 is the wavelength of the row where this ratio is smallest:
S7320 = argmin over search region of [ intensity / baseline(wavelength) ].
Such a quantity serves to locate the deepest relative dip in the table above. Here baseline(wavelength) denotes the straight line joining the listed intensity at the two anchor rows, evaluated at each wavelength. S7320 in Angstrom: 7315.61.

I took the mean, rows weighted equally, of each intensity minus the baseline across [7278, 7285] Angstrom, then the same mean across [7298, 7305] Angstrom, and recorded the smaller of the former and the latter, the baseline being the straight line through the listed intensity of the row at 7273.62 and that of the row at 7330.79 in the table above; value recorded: 0.05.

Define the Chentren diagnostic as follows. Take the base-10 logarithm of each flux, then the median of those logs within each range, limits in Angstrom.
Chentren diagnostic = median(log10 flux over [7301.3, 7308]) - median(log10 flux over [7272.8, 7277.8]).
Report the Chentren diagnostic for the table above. -0.017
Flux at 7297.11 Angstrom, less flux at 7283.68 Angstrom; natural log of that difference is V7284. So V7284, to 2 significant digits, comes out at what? -4.8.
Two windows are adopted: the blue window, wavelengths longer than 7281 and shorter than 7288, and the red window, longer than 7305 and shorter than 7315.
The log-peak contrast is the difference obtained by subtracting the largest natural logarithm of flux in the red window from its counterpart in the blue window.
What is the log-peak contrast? 0.040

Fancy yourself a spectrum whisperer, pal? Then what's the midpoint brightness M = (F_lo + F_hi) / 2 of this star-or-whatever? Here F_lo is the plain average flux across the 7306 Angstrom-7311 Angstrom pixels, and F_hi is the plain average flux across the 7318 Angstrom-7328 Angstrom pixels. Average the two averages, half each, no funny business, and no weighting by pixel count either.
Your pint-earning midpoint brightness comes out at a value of 8.09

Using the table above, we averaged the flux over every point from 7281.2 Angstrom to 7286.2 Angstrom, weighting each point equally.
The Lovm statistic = 7.98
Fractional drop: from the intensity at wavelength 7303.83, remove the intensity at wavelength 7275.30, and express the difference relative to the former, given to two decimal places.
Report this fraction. -0.13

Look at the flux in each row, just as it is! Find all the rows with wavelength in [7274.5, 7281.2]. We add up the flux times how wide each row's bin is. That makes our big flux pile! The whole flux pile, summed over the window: 54.8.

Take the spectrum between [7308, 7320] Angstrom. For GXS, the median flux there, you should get 7.70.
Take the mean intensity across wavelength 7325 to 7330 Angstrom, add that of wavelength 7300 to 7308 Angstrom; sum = 16.0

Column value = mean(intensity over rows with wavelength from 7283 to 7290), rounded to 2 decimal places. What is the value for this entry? 7.96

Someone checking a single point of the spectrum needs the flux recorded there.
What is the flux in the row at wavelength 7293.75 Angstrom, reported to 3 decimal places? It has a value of 8.896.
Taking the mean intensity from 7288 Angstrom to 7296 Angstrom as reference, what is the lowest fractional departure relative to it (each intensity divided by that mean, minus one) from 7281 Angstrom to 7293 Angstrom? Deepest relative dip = -0.10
